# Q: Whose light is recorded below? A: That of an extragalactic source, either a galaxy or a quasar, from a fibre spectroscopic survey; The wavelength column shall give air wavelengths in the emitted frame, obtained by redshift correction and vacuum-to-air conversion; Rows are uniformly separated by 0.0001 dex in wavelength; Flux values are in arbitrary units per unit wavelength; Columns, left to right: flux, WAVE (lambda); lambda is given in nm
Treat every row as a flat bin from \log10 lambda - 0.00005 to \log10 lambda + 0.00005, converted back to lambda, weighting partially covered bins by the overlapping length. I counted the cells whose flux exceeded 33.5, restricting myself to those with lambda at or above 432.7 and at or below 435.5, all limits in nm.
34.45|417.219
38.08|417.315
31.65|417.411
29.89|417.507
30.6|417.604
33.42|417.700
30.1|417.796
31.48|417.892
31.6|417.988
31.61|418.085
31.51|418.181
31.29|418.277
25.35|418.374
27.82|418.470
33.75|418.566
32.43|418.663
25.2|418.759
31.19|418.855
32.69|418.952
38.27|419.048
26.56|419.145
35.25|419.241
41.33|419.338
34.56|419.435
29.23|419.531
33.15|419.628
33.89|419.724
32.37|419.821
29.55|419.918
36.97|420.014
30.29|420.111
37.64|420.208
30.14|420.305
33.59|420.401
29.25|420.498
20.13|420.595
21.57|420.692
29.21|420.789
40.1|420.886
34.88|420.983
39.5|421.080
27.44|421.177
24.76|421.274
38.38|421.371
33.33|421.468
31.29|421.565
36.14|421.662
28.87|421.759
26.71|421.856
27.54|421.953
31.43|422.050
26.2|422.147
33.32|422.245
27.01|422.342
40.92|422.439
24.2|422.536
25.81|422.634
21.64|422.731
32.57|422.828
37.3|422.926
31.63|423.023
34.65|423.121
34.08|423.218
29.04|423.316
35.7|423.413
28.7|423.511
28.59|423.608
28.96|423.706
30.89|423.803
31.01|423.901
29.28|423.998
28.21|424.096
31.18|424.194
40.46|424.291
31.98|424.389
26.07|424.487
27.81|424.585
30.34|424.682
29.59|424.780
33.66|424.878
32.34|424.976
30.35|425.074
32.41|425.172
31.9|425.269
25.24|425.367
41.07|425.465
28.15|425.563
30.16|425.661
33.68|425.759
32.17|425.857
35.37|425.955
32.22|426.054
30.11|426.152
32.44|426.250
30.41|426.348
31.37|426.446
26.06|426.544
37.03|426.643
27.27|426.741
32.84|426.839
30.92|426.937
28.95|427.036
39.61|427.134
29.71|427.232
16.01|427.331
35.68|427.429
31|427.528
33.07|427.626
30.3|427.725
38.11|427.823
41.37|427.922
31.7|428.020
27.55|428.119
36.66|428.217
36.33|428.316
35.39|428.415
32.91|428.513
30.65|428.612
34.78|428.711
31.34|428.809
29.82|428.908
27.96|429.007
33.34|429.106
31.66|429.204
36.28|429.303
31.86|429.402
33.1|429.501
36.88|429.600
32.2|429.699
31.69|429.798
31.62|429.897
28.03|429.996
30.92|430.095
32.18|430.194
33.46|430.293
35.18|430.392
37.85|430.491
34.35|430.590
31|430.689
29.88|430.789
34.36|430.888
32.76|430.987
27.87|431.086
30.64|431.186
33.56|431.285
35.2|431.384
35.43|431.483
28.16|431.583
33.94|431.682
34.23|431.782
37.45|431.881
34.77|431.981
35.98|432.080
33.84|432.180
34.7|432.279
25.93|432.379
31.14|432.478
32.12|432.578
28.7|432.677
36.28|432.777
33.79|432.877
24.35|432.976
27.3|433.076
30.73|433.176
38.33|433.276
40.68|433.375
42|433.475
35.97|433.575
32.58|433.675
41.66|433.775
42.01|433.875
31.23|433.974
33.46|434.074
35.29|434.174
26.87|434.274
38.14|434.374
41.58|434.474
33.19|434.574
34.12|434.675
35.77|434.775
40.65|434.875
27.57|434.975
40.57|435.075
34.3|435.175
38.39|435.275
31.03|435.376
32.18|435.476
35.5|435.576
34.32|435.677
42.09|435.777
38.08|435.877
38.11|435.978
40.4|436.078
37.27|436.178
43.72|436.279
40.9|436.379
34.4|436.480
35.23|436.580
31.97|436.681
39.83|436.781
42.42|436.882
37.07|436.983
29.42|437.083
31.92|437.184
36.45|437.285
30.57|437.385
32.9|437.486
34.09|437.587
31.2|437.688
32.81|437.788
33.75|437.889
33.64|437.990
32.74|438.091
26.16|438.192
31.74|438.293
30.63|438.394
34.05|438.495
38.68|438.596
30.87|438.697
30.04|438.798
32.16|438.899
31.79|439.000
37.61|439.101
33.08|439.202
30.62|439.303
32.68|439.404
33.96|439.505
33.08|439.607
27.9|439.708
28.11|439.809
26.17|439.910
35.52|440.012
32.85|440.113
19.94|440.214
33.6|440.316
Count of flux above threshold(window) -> 17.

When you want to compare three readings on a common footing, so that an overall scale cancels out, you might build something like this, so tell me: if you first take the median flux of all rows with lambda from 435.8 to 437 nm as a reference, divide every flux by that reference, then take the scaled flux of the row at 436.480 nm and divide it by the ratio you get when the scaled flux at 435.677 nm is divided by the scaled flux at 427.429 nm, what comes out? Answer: 0.94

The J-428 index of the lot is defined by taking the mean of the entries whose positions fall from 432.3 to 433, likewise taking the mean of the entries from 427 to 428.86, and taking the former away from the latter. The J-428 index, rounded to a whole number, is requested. 2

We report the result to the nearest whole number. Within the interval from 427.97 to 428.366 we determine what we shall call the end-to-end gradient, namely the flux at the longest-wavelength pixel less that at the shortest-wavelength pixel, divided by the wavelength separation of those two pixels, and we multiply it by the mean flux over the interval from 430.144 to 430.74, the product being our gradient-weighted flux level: 532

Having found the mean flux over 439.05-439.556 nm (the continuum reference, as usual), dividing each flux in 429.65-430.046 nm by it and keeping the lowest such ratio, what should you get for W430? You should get 0.83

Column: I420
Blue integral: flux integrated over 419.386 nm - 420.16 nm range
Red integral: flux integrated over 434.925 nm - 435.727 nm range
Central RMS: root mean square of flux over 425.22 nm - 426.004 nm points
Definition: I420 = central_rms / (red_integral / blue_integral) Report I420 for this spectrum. 29.8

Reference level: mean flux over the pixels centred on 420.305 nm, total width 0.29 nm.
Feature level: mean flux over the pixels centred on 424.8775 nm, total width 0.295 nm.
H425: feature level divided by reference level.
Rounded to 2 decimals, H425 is 0.94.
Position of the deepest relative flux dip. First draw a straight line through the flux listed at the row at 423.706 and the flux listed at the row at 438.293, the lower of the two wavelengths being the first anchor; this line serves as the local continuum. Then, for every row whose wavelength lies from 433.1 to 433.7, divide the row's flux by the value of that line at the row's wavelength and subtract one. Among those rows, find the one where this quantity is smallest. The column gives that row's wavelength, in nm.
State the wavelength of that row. 433.176 nm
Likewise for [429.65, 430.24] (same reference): 429.996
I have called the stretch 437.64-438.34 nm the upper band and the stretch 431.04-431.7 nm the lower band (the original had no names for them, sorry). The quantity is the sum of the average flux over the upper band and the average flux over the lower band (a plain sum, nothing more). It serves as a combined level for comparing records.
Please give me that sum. 63.8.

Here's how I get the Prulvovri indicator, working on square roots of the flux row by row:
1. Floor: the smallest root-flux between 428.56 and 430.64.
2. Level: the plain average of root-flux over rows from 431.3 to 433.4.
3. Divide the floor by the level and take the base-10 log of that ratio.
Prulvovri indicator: -0.035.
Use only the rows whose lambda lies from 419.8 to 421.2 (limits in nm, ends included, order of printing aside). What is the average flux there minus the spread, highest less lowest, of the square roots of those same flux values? 29.7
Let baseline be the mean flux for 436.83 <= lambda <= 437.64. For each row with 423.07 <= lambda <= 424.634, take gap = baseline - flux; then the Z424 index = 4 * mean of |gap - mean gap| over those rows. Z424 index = 10.9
